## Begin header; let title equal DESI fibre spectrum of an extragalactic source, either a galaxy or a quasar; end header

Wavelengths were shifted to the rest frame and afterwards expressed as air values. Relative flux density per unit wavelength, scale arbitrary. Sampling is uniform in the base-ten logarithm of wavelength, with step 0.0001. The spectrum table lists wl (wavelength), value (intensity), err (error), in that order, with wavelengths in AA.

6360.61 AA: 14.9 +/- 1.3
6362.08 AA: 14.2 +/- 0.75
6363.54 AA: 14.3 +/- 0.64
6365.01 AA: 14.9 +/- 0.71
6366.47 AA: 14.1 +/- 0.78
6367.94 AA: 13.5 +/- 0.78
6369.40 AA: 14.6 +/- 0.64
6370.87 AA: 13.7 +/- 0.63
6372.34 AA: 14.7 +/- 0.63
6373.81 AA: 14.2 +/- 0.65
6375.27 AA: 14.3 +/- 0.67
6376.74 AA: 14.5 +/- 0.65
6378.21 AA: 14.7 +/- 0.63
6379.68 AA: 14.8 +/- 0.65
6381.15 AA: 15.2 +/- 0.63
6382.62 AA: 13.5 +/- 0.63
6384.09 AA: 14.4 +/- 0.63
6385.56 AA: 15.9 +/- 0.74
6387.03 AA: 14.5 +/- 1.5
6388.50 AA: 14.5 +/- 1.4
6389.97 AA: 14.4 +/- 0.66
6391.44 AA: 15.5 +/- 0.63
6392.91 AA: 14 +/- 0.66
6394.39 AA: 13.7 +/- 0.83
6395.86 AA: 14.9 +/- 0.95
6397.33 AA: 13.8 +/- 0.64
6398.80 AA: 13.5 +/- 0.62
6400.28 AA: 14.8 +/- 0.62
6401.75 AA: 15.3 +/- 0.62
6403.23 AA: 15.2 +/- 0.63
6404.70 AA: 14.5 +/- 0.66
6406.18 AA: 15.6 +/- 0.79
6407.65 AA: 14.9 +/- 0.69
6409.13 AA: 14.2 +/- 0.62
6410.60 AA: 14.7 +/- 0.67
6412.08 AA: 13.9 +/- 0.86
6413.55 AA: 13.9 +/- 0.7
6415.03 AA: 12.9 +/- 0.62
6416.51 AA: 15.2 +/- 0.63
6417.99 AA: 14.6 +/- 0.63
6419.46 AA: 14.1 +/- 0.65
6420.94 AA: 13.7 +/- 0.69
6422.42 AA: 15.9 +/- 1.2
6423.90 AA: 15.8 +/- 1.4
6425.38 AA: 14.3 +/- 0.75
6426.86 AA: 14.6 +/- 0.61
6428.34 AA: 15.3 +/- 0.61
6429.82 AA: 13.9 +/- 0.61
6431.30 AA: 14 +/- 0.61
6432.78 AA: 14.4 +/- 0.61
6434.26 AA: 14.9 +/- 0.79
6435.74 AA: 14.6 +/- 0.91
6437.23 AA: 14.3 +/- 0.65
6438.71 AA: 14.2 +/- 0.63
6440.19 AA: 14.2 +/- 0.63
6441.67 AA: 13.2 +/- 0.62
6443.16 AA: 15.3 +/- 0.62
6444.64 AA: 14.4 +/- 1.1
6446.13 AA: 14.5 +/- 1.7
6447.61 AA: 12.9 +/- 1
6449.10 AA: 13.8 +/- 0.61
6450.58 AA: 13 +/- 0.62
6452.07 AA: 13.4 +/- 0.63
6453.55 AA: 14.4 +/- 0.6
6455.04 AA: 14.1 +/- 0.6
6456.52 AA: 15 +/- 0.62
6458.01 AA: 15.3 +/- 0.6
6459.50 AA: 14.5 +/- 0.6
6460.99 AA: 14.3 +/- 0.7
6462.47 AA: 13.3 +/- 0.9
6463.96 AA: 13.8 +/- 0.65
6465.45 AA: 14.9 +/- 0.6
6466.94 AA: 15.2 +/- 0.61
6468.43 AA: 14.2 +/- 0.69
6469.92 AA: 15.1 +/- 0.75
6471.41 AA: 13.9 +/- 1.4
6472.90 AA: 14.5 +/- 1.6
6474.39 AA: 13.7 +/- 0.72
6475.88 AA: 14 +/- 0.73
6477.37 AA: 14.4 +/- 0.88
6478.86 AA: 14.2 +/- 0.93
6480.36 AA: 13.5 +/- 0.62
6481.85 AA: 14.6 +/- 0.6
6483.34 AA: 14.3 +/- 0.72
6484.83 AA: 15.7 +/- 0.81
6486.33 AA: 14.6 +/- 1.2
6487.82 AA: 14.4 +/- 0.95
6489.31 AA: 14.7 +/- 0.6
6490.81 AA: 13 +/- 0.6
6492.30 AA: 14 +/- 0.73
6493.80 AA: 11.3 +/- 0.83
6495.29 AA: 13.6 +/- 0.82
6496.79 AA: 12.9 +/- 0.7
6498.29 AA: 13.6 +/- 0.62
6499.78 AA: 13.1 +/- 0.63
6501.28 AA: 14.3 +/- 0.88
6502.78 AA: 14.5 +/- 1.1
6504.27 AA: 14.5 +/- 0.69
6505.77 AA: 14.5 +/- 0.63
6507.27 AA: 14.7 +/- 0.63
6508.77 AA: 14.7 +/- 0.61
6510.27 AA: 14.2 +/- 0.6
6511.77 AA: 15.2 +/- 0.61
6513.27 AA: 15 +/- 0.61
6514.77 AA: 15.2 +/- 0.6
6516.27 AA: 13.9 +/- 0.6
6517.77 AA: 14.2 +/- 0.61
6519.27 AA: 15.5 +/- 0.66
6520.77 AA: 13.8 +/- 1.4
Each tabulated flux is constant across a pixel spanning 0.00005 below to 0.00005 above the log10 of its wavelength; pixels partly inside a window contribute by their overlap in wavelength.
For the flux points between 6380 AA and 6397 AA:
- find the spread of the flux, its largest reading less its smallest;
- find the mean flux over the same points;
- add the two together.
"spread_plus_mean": 17.0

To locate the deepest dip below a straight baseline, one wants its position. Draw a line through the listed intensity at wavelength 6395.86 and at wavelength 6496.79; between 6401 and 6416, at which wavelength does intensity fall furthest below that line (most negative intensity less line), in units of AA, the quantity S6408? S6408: 6415.03 AA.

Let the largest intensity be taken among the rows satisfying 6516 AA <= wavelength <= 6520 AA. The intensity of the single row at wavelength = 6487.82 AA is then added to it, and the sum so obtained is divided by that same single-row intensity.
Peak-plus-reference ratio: 2.08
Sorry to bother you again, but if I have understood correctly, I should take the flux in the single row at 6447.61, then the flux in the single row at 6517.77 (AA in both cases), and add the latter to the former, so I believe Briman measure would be 27.1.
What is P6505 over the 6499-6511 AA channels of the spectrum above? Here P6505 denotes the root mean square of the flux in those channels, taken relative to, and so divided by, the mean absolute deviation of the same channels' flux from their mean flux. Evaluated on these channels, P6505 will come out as 43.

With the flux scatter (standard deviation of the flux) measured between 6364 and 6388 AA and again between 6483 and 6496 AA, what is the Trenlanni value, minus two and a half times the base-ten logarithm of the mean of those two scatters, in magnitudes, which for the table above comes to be 0.1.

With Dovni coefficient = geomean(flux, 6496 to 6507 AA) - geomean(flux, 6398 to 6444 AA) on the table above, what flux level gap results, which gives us -0.6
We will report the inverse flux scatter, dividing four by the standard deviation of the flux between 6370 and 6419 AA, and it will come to 6.0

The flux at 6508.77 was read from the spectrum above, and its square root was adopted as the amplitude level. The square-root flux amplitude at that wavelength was 3.83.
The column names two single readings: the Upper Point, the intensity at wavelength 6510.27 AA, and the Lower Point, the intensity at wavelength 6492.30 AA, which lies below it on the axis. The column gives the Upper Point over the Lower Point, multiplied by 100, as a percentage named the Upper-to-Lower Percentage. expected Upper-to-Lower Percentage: 101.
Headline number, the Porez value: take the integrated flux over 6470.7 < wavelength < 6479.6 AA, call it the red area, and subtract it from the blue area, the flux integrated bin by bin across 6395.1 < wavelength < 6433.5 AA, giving 432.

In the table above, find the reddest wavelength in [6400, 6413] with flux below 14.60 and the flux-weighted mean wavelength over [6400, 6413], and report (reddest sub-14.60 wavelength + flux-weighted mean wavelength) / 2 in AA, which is 6409.1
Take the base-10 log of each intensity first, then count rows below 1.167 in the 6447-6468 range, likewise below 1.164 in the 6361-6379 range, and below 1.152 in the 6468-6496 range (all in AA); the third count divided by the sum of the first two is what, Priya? 0.44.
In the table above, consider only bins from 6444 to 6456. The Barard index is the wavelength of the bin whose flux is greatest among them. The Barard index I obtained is 6446.13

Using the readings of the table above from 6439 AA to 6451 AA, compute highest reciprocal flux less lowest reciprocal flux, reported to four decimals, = 0.0122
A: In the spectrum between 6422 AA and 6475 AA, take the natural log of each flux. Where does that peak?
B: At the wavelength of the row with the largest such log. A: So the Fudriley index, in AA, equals 6422.42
